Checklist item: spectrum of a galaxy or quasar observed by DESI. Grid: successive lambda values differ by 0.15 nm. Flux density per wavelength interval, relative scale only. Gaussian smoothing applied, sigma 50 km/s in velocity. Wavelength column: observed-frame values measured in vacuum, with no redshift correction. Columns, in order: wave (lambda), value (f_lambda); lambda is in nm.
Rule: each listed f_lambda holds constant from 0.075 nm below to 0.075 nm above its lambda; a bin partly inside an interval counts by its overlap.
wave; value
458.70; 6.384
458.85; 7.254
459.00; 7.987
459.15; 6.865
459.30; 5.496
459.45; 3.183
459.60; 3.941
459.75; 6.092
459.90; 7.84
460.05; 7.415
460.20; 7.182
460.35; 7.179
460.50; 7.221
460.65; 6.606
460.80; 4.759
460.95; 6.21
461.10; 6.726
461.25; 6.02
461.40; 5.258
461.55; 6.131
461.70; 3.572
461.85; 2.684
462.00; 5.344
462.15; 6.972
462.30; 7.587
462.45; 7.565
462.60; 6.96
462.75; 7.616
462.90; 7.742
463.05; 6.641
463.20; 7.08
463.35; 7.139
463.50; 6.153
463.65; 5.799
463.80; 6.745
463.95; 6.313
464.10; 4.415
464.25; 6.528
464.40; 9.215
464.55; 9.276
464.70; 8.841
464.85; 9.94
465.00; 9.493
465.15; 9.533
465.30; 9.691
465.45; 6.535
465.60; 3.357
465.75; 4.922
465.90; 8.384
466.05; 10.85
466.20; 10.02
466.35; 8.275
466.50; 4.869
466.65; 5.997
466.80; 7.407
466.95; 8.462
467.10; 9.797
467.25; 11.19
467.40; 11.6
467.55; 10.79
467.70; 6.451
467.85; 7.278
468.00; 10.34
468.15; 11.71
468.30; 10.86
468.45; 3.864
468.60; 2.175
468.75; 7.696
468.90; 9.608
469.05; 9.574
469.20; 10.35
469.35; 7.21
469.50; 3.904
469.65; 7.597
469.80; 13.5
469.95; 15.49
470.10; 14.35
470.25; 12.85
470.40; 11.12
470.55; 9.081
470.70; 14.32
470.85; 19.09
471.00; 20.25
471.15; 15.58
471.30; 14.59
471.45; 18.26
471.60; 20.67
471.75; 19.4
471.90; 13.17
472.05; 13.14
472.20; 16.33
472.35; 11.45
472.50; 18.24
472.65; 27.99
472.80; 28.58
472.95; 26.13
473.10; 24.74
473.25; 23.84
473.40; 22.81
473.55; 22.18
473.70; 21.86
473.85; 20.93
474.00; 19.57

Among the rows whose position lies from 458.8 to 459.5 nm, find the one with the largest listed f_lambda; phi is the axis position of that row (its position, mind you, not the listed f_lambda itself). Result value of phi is 459.00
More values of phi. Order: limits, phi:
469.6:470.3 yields 469.95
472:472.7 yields 472.65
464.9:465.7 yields 465.30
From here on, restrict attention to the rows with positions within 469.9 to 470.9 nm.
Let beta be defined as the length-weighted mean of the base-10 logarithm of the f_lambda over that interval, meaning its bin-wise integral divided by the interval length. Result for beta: 1.1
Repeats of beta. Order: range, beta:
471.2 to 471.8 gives 1.3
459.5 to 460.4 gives 0.8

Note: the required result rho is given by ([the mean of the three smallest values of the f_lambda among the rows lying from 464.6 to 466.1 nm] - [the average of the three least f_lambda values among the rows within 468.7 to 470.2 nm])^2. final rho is 2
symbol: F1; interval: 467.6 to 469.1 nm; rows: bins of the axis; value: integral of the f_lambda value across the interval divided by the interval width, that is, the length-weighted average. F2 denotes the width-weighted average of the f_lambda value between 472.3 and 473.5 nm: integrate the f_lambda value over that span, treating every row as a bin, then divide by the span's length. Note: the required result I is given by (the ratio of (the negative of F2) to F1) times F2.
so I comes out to -67.5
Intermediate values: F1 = 8.0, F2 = 23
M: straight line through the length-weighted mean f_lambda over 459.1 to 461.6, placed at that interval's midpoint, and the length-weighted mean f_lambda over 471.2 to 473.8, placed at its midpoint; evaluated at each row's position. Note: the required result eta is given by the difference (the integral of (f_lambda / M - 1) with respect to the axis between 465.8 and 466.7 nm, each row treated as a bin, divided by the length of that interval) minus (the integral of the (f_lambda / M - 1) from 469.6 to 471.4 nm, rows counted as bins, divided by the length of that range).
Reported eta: -0.2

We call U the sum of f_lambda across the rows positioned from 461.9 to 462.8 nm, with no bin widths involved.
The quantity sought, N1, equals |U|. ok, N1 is 42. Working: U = 42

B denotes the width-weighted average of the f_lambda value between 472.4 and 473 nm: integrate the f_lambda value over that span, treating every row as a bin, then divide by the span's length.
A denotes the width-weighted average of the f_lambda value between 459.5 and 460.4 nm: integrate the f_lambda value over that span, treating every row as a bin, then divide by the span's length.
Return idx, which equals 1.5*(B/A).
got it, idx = 5.7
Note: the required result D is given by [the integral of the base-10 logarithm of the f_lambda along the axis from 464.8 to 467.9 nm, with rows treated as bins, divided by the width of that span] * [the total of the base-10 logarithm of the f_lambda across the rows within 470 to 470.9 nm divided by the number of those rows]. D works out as 1.01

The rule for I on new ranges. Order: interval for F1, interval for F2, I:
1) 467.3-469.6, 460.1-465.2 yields -5.6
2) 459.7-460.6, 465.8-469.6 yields -9.7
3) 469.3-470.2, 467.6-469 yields -5.9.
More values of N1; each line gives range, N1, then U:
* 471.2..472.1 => 99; 99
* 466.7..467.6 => 59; 59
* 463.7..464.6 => 42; 42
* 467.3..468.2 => 58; 58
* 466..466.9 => 47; 47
